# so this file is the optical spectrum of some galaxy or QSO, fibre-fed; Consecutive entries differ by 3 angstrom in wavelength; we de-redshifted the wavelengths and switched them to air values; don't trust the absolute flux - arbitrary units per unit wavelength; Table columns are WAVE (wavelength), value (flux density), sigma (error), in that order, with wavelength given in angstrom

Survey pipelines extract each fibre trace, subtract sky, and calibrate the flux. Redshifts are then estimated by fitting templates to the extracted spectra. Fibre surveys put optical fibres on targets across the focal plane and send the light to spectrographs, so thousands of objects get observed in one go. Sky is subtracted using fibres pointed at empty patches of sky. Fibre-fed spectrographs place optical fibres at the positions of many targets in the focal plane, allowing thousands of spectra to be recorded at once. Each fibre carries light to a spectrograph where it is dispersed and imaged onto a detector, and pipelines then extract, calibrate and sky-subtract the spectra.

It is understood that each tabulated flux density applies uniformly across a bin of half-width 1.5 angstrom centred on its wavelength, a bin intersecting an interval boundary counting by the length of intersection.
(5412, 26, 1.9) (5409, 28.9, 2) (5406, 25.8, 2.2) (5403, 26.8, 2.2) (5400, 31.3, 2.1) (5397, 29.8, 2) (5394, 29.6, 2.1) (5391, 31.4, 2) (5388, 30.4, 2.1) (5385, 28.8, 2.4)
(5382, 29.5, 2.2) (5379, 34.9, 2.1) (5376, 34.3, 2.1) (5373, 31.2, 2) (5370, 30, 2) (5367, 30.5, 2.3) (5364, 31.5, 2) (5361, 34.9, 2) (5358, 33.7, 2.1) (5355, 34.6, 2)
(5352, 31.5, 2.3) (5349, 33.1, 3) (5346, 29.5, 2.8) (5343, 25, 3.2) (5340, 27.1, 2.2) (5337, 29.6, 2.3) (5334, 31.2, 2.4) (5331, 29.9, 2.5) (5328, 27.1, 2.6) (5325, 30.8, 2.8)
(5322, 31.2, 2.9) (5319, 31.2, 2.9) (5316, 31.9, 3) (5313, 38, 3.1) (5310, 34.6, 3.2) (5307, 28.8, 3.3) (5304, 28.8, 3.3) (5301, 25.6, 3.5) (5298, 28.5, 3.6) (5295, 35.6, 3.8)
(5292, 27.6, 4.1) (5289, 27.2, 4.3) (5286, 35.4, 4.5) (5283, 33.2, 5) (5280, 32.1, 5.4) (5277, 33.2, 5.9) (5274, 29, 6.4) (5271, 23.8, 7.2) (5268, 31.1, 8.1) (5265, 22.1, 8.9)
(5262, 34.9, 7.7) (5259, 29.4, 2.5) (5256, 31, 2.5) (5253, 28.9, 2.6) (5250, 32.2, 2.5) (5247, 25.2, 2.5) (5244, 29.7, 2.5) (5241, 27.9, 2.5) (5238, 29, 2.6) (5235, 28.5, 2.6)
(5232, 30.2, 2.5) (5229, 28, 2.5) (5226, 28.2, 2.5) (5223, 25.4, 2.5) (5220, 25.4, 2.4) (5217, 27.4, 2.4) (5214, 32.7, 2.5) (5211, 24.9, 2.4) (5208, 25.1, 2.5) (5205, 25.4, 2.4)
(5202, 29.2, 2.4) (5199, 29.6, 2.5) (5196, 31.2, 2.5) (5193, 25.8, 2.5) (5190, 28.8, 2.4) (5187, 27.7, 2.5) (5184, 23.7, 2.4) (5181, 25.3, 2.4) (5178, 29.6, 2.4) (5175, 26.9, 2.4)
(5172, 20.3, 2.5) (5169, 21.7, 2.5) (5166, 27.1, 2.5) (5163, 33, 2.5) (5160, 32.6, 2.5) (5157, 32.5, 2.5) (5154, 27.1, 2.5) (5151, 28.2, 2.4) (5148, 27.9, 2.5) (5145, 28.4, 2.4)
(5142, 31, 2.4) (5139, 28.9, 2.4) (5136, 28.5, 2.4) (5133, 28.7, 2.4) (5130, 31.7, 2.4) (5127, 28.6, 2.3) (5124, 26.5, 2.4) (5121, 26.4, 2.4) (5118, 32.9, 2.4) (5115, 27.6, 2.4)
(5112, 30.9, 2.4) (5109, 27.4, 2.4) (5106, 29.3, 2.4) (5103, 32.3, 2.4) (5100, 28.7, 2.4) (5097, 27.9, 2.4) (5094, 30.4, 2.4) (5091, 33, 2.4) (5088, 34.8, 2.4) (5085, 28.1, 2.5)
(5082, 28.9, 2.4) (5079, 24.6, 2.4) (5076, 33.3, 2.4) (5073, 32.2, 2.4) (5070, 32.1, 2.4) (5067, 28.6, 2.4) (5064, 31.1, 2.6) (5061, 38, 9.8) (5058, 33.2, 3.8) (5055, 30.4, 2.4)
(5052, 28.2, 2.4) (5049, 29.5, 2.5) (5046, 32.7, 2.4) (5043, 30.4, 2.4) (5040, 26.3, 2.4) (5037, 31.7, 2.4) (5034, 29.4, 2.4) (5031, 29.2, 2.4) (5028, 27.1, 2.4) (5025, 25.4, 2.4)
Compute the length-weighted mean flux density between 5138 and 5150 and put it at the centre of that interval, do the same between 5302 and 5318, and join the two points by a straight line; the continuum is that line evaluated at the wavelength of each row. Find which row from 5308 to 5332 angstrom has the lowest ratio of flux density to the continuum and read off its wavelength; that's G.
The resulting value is 5328 angstrom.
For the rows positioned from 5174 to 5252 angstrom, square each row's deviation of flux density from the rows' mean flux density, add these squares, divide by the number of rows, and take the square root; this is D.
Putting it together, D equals 2.4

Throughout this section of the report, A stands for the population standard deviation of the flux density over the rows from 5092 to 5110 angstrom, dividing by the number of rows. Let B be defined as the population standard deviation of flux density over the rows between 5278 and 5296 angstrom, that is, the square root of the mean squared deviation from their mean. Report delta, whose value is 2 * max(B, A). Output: 6.7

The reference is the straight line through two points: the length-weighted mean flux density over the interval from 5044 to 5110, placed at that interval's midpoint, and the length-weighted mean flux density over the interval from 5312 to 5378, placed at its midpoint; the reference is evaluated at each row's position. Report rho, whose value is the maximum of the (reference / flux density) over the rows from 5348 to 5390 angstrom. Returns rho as 1.09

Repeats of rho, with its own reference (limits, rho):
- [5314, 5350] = 1.25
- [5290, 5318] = 1.22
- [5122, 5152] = 1.16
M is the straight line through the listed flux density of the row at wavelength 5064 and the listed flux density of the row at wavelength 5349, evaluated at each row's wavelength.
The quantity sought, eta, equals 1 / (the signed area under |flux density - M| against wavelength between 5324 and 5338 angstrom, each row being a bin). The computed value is 0.022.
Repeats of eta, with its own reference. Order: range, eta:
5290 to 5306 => 0.013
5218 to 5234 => 0.013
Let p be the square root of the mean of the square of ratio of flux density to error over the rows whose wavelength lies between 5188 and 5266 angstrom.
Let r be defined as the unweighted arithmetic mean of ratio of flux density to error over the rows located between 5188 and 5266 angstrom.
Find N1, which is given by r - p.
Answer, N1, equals -0.24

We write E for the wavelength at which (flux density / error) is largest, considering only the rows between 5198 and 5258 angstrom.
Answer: 5214 angstrom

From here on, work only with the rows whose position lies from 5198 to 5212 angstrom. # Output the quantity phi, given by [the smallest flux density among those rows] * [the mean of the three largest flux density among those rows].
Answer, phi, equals 699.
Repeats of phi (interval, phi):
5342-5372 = 860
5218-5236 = 736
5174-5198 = 708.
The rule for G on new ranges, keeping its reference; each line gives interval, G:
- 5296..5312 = 5301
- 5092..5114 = 5109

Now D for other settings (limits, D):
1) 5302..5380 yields 2.8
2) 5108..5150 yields 1.9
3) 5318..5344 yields 2.2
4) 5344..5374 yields 1.8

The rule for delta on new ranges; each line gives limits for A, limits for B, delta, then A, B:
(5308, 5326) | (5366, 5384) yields 5.2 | 2.58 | 2.1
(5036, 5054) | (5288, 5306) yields 6.4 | 2.13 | 3.2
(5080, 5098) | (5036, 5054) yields 5.2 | 2.58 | 2.1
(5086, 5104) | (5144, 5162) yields 4.8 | 2.42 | 2.2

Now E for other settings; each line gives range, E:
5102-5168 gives 5118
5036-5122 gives 5088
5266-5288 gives 5286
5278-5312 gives 5310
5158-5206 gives 5163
